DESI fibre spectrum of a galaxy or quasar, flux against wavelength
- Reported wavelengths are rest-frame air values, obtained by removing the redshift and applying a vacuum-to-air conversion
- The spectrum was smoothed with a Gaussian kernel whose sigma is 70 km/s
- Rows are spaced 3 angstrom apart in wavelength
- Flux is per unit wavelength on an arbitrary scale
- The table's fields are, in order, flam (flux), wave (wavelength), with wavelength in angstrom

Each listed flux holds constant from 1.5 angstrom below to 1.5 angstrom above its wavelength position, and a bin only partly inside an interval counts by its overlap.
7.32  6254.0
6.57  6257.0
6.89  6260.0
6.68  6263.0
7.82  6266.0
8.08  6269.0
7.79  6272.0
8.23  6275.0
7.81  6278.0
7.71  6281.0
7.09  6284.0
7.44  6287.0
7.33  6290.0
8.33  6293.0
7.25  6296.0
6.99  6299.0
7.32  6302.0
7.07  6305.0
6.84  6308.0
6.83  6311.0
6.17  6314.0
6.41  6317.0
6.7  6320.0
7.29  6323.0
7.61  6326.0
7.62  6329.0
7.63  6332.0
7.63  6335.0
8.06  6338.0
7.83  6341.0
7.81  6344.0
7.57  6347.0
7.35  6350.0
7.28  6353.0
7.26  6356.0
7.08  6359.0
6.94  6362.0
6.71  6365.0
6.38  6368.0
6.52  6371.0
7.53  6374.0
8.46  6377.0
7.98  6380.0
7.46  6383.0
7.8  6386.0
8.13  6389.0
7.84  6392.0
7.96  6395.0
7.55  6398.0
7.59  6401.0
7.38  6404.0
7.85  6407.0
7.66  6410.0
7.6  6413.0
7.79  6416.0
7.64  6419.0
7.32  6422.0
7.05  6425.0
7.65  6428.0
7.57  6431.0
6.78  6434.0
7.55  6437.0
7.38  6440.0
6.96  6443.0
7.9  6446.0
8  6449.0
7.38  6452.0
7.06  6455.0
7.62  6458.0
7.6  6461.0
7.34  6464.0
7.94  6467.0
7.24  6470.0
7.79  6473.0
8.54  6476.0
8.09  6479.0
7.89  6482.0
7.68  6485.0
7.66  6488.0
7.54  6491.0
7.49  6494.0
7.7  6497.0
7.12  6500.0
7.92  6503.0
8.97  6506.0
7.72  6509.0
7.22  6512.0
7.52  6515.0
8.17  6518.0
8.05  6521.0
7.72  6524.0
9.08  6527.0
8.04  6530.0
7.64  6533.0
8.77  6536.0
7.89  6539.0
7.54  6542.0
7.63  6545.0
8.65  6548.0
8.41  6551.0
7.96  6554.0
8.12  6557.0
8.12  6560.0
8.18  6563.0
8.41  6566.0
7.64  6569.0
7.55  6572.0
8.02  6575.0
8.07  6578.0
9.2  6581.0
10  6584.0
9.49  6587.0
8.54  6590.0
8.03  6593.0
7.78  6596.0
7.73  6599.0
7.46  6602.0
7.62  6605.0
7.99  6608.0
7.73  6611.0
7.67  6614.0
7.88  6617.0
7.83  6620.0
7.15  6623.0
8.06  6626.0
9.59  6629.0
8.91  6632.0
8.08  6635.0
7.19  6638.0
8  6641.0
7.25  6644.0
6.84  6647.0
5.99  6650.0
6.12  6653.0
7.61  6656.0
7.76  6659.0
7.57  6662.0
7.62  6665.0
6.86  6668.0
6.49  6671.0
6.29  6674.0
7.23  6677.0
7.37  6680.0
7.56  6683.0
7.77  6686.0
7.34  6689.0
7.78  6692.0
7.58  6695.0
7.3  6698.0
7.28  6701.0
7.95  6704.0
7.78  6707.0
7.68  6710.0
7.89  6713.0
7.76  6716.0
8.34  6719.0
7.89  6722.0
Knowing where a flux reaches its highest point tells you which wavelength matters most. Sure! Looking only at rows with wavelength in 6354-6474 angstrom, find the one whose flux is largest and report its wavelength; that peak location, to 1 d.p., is 6377.0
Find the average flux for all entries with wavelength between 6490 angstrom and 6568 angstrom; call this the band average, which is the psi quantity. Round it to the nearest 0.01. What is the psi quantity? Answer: 7.98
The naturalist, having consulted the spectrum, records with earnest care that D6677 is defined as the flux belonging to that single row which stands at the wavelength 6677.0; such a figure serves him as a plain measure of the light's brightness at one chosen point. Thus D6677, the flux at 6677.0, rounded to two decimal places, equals 7.23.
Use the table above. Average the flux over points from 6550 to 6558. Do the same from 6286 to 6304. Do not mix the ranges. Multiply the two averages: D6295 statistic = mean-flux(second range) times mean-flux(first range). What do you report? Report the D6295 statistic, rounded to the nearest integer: 61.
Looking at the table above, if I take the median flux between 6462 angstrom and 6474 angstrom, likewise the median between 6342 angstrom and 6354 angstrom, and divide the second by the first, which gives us 0.99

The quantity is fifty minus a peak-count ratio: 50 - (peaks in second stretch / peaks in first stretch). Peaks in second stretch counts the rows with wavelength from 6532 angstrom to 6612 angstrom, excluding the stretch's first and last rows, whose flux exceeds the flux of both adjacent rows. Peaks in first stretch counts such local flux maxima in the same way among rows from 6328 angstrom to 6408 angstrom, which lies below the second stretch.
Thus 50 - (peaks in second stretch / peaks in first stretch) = 49.0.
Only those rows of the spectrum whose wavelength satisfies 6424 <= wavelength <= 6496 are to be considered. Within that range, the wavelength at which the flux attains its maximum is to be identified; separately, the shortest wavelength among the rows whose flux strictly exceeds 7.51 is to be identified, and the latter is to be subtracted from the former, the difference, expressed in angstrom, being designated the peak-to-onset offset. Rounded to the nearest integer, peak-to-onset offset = 48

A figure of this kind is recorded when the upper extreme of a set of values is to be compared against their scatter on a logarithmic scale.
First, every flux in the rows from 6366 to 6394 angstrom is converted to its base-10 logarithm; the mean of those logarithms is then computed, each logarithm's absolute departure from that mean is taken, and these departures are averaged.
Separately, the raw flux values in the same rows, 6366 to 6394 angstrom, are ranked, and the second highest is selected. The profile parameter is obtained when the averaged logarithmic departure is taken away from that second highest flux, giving 8.10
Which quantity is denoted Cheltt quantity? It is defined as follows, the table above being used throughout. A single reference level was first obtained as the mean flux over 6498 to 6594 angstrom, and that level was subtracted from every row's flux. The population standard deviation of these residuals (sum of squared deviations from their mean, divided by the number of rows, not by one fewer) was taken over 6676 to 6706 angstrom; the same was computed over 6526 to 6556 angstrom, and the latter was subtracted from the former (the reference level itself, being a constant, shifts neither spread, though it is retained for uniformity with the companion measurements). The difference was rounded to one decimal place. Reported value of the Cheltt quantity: -0.3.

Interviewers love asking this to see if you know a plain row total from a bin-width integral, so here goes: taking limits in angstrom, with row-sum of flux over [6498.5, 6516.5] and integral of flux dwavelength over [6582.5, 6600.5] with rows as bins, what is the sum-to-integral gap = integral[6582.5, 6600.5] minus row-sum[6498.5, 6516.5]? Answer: 108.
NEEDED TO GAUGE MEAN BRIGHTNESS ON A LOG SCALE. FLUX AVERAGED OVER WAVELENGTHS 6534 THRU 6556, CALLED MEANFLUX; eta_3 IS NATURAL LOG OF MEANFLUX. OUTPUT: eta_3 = 2.09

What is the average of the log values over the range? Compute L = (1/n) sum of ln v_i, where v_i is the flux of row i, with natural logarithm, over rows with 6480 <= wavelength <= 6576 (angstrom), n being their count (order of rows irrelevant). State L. 2.07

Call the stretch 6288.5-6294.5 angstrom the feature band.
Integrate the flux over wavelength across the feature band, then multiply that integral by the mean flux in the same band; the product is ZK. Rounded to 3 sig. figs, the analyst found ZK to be 368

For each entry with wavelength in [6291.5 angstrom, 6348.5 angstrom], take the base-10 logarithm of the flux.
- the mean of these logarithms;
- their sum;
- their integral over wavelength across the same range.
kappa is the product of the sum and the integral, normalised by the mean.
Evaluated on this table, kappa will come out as 935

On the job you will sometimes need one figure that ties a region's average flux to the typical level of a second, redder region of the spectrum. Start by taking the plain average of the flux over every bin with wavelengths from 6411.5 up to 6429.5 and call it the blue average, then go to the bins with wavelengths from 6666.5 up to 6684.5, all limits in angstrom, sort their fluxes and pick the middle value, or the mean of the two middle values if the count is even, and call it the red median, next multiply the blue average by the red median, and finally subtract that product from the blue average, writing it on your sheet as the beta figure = -45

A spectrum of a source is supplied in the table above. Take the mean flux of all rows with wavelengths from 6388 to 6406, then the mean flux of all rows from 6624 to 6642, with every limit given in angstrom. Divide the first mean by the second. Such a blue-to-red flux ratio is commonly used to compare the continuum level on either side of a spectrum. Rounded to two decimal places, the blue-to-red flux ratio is 0.93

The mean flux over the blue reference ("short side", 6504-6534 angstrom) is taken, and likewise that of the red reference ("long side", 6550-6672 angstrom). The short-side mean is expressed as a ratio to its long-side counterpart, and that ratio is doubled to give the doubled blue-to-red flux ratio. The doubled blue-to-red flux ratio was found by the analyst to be 2.04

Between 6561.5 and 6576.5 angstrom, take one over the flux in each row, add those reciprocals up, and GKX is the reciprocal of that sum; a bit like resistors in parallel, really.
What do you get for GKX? 1.59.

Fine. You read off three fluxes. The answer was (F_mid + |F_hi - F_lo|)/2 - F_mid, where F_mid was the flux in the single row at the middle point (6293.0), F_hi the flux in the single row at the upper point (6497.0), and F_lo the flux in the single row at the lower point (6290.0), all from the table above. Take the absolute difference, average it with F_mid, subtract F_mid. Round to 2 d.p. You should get -3.98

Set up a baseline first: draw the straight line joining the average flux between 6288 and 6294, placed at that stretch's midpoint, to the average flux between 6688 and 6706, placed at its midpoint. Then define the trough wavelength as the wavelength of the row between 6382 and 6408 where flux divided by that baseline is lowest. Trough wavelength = 6404.0 angstrom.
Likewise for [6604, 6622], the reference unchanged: 6605.0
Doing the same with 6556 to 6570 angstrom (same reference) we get 6569.0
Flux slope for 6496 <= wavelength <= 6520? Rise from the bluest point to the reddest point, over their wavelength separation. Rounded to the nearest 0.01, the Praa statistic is 0.02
